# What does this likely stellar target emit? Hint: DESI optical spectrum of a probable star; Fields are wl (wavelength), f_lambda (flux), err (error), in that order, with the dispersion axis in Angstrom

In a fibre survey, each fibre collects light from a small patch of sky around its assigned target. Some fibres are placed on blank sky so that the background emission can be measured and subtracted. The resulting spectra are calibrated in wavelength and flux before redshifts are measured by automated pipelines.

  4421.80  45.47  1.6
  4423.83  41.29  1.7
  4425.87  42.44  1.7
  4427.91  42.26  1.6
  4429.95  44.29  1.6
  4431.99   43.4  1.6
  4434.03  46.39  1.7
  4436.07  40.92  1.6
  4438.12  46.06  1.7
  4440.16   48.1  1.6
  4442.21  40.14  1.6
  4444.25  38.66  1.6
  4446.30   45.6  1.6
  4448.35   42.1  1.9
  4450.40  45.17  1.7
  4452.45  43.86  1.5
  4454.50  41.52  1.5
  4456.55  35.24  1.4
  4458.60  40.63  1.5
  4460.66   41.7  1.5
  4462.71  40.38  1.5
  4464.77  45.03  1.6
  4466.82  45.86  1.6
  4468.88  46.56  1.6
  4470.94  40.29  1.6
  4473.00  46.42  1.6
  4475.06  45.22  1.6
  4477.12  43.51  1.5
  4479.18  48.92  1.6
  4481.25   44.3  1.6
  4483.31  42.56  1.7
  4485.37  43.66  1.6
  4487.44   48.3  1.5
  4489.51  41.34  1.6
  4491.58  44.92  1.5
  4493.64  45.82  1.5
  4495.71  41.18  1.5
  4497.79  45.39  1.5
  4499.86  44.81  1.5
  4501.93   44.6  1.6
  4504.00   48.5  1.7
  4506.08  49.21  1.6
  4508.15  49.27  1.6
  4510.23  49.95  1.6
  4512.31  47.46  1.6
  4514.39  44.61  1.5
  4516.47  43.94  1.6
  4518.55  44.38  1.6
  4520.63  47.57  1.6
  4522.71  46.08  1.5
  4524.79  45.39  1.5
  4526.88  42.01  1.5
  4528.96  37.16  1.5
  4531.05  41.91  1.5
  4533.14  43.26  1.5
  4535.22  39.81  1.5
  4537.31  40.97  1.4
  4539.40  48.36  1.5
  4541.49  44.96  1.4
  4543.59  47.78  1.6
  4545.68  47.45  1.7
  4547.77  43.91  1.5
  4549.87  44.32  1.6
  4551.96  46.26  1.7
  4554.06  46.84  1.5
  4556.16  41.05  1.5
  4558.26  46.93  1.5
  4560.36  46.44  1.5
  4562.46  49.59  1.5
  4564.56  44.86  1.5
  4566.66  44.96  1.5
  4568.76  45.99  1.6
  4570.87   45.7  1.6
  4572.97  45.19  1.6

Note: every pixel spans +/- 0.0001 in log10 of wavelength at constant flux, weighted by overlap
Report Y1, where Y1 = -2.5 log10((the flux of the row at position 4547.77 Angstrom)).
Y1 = -4.11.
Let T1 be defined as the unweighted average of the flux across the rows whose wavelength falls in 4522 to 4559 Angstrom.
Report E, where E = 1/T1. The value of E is 0.0227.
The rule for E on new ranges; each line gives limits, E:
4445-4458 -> 0.0237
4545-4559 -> 0.0221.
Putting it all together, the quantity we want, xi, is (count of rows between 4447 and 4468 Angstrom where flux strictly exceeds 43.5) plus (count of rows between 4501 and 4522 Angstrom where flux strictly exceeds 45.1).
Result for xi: 10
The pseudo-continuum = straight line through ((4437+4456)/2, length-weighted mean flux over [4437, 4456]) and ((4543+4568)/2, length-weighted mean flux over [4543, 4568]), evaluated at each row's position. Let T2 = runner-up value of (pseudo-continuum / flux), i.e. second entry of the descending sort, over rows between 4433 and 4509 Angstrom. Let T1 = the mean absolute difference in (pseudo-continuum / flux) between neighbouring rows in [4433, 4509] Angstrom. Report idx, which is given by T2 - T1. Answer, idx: 1.04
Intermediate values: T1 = 0.08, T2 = 1.12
